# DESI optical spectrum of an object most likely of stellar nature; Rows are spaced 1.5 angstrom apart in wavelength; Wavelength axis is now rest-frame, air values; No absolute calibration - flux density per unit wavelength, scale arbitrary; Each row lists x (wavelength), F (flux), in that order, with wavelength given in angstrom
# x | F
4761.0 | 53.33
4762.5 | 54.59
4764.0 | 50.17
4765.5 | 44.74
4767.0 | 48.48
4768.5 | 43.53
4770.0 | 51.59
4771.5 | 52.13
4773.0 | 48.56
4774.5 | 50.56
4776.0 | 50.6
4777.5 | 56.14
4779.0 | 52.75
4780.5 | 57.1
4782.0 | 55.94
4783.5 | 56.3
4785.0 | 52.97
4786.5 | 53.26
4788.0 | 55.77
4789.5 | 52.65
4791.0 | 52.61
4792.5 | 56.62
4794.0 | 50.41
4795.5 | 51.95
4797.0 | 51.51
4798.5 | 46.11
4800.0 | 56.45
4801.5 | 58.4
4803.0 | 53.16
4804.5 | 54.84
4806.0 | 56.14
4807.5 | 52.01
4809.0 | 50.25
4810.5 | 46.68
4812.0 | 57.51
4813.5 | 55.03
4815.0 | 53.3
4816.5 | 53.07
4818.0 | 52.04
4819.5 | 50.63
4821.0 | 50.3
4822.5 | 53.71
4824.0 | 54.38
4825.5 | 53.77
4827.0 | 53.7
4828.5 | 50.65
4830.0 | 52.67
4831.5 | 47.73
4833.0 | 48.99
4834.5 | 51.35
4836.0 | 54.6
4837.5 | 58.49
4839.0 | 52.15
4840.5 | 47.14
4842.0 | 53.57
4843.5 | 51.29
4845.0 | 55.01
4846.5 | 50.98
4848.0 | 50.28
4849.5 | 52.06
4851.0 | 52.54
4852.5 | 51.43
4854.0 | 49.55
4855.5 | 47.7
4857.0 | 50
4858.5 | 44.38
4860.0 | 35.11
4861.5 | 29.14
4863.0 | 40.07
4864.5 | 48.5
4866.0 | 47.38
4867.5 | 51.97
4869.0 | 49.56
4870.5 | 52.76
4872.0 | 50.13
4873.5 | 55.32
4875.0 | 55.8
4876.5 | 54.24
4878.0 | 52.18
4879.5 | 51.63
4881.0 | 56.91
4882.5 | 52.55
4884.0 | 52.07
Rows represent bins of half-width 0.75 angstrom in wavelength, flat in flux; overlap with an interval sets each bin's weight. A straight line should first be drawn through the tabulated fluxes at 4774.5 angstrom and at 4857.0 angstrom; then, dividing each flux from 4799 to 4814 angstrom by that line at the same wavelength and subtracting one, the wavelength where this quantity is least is 4810.5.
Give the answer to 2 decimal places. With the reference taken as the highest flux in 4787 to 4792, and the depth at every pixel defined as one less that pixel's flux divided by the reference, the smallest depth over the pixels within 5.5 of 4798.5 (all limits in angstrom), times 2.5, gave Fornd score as -0.12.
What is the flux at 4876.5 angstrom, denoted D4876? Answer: 54.24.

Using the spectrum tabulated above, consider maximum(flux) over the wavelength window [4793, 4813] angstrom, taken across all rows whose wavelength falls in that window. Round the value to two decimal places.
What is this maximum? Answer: 58.40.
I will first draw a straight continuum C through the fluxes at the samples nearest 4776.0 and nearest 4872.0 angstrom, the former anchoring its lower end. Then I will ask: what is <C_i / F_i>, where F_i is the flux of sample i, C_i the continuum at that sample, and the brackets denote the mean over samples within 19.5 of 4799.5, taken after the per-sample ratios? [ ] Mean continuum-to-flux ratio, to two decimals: 0.95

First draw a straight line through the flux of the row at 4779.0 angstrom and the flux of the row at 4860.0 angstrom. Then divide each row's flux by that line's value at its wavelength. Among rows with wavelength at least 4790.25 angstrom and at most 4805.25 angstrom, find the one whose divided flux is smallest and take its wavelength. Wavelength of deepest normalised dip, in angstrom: 4798.5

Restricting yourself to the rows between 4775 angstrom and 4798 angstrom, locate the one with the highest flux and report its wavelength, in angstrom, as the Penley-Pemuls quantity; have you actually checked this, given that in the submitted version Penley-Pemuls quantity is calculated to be 4780.5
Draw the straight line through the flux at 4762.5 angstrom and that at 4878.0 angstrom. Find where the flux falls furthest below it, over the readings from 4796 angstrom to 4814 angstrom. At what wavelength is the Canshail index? 4798.5 angstrom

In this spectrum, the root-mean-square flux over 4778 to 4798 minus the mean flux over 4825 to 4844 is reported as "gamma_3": 1.9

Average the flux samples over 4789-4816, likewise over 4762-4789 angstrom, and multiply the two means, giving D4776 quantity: 2758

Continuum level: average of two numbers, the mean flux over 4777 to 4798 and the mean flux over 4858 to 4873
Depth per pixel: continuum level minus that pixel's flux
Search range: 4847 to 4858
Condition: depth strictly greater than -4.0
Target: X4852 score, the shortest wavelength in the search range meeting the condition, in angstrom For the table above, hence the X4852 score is 4848.0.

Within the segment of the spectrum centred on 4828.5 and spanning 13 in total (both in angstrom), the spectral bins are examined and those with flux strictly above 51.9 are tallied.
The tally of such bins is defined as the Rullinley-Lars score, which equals 5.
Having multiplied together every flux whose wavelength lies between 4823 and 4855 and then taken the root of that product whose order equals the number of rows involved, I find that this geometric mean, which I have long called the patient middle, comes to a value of 52.0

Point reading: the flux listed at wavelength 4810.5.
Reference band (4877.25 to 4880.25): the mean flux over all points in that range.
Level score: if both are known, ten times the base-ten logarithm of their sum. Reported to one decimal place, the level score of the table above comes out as 19.9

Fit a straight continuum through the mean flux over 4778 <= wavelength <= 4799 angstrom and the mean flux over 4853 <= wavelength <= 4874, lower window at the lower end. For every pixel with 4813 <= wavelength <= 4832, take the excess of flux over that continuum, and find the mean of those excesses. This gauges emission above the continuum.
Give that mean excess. 2.1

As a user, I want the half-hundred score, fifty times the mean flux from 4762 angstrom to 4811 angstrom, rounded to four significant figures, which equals 2614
